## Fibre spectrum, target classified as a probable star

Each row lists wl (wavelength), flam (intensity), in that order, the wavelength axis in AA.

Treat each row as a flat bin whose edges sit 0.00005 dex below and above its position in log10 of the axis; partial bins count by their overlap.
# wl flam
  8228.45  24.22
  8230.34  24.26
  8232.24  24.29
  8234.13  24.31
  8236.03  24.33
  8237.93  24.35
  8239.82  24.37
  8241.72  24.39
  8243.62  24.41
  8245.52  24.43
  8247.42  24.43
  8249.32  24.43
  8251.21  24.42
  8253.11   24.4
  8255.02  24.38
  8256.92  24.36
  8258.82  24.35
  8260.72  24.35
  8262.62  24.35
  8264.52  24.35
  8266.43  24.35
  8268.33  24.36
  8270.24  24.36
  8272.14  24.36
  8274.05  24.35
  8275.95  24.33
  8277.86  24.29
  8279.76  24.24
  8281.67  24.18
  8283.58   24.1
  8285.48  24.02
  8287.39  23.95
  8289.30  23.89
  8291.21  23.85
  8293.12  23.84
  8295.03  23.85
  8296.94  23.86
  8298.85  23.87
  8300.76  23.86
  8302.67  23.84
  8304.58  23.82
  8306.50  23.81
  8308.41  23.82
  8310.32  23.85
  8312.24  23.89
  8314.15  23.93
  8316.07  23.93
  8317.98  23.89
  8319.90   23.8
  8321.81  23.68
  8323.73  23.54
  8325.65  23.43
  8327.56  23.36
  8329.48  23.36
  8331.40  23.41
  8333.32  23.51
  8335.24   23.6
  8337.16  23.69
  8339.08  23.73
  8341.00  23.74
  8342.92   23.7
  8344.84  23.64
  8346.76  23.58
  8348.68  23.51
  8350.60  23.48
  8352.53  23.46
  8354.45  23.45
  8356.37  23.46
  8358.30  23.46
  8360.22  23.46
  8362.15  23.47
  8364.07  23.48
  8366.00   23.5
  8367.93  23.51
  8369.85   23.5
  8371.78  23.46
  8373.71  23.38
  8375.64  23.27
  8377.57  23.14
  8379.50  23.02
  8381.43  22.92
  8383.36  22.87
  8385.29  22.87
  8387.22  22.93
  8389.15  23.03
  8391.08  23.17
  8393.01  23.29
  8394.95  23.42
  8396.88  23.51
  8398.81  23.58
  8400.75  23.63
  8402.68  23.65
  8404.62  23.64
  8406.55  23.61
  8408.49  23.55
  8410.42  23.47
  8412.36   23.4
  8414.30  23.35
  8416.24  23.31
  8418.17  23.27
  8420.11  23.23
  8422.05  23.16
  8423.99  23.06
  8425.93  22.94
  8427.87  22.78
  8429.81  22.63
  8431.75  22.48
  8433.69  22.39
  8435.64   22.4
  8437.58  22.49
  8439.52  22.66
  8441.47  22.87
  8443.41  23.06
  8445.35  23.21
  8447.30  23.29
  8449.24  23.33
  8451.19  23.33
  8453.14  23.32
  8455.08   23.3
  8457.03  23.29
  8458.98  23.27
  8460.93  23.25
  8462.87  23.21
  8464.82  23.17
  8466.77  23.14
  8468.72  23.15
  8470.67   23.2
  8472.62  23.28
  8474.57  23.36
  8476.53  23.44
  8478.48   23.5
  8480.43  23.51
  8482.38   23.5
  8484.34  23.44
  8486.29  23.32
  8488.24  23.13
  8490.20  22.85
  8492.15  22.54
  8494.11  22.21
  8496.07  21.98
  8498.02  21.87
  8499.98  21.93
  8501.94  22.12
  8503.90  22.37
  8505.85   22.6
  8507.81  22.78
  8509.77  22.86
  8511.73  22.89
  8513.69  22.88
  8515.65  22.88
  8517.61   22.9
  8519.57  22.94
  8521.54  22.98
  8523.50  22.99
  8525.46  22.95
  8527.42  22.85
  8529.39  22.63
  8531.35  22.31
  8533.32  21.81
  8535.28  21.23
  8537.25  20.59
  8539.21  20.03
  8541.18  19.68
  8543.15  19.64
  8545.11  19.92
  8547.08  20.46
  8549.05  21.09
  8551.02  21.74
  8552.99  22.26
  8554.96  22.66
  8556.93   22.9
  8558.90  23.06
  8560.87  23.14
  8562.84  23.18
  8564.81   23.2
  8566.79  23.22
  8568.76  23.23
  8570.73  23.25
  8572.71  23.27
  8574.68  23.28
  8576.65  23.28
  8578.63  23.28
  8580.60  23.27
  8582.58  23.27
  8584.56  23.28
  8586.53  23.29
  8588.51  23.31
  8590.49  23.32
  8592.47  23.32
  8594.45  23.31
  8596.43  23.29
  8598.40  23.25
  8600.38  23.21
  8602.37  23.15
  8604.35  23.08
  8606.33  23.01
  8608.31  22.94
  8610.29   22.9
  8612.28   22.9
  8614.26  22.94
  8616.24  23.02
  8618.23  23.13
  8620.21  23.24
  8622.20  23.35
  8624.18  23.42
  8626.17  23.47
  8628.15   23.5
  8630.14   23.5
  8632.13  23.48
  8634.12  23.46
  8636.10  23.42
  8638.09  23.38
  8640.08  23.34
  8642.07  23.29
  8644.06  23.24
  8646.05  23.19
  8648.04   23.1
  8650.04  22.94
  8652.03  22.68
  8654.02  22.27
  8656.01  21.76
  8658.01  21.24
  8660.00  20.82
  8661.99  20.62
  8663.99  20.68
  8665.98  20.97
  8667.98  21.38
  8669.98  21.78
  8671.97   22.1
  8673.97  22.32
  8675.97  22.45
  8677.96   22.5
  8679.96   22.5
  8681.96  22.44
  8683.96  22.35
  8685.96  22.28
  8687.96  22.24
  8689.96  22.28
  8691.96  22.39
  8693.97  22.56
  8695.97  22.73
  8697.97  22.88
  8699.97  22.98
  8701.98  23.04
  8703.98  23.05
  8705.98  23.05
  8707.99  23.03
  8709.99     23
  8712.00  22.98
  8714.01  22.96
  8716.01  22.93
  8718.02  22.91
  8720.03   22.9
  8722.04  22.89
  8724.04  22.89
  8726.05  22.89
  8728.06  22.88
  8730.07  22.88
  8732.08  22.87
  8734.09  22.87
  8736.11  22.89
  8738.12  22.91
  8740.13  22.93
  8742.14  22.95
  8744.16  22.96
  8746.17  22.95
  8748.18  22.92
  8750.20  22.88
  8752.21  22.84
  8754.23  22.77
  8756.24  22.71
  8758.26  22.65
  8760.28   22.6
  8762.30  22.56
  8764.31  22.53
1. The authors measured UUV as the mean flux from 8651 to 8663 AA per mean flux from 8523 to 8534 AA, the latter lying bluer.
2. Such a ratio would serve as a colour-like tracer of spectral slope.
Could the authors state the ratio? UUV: 0.955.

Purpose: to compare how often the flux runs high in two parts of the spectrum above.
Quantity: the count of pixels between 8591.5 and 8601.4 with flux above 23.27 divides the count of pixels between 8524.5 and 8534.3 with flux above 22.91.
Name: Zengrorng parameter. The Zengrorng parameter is 0.33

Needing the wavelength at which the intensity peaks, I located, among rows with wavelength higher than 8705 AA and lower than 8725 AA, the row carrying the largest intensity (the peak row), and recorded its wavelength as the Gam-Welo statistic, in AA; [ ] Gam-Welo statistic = 8705.98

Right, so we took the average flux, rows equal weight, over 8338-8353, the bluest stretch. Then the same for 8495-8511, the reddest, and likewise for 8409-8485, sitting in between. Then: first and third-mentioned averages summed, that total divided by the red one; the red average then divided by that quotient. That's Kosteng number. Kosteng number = 10.7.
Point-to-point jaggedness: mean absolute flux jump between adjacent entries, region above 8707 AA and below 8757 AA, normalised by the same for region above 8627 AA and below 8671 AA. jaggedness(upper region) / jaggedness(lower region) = 0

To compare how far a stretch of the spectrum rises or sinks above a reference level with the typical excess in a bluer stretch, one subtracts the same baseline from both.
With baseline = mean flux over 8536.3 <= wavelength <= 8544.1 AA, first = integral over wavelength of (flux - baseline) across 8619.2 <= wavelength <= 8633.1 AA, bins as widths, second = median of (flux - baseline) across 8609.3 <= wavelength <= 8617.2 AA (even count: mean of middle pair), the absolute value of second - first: 45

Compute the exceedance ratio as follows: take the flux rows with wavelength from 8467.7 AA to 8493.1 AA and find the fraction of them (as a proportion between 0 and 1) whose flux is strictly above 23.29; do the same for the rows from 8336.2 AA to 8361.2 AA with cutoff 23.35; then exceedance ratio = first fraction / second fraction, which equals 0.5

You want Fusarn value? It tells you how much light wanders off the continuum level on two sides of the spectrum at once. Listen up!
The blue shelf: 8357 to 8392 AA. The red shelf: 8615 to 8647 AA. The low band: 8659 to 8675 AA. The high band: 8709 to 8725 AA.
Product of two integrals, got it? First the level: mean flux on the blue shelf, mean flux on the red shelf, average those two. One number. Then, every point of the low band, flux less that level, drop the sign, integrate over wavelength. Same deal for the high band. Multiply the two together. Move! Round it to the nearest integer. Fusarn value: 181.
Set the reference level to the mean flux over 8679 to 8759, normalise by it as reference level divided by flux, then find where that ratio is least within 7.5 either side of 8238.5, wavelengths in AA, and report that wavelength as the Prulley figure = 8245.52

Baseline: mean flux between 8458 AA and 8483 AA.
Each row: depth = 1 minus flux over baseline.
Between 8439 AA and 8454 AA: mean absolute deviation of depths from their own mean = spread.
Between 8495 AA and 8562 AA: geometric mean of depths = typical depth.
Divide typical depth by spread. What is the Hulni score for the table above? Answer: 4.3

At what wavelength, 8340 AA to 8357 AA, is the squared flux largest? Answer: 8341.00 AA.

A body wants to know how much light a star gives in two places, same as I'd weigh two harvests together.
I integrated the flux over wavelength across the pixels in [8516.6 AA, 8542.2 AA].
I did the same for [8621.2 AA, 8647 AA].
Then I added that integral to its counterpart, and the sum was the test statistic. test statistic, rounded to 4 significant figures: 1166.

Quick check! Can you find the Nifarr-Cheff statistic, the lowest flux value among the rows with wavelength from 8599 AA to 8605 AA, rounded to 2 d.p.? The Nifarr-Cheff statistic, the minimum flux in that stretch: 23.08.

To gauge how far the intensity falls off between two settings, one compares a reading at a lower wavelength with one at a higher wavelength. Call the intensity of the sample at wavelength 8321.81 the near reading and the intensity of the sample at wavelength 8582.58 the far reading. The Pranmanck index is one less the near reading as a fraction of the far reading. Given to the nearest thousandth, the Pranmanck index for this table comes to -0.018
